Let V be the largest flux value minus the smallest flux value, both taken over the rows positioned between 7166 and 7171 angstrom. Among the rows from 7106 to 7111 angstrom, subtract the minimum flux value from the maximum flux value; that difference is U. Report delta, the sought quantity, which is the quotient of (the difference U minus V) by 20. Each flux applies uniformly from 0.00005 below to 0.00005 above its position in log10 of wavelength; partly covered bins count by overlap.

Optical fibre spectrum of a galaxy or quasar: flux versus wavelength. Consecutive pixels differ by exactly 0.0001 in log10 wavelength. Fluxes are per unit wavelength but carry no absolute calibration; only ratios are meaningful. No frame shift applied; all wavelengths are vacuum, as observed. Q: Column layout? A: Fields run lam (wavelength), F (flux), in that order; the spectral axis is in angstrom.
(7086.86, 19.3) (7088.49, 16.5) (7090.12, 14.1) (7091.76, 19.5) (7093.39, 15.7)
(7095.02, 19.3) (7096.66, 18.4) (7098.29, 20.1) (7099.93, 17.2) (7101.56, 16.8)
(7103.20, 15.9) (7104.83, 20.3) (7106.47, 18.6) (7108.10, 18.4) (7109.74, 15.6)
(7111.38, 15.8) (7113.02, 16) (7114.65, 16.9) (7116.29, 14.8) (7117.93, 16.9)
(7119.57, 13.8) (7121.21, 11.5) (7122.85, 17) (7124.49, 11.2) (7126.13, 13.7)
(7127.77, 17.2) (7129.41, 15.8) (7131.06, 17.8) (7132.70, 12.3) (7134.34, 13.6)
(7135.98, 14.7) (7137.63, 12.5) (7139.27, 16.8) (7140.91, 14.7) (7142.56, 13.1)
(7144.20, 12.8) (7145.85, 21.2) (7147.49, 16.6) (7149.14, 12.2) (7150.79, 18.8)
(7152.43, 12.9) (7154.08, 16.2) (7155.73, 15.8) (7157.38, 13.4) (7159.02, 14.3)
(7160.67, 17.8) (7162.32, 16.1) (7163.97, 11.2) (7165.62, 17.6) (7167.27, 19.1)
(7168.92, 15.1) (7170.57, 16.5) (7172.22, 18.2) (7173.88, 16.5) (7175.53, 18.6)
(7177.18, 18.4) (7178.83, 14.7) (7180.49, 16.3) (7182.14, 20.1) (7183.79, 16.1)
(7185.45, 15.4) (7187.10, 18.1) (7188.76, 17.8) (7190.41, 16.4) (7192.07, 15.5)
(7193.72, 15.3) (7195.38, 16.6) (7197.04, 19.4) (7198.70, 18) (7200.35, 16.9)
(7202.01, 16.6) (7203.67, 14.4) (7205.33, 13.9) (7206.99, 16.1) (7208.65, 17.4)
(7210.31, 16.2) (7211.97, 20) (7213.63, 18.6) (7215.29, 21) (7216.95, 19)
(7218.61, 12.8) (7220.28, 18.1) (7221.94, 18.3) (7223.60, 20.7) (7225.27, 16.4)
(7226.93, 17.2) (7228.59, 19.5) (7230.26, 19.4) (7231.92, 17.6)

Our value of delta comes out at -0.05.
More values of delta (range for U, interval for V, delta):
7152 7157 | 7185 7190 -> 0.03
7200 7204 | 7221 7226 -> -0.09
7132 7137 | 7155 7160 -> 0.00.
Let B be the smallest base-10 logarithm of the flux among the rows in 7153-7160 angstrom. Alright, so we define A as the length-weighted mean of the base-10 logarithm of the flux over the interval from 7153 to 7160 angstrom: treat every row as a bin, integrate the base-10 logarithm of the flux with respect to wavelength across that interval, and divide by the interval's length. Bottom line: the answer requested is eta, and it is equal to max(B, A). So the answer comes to 1.17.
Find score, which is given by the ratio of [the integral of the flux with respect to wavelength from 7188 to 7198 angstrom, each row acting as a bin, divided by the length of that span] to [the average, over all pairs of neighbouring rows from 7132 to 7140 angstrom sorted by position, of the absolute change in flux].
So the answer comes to 7.6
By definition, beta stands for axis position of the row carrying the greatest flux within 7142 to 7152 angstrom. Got 7145.85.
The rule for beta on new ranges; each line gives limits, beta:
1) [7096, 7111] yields 7104.83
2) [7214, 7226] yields 7215.29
